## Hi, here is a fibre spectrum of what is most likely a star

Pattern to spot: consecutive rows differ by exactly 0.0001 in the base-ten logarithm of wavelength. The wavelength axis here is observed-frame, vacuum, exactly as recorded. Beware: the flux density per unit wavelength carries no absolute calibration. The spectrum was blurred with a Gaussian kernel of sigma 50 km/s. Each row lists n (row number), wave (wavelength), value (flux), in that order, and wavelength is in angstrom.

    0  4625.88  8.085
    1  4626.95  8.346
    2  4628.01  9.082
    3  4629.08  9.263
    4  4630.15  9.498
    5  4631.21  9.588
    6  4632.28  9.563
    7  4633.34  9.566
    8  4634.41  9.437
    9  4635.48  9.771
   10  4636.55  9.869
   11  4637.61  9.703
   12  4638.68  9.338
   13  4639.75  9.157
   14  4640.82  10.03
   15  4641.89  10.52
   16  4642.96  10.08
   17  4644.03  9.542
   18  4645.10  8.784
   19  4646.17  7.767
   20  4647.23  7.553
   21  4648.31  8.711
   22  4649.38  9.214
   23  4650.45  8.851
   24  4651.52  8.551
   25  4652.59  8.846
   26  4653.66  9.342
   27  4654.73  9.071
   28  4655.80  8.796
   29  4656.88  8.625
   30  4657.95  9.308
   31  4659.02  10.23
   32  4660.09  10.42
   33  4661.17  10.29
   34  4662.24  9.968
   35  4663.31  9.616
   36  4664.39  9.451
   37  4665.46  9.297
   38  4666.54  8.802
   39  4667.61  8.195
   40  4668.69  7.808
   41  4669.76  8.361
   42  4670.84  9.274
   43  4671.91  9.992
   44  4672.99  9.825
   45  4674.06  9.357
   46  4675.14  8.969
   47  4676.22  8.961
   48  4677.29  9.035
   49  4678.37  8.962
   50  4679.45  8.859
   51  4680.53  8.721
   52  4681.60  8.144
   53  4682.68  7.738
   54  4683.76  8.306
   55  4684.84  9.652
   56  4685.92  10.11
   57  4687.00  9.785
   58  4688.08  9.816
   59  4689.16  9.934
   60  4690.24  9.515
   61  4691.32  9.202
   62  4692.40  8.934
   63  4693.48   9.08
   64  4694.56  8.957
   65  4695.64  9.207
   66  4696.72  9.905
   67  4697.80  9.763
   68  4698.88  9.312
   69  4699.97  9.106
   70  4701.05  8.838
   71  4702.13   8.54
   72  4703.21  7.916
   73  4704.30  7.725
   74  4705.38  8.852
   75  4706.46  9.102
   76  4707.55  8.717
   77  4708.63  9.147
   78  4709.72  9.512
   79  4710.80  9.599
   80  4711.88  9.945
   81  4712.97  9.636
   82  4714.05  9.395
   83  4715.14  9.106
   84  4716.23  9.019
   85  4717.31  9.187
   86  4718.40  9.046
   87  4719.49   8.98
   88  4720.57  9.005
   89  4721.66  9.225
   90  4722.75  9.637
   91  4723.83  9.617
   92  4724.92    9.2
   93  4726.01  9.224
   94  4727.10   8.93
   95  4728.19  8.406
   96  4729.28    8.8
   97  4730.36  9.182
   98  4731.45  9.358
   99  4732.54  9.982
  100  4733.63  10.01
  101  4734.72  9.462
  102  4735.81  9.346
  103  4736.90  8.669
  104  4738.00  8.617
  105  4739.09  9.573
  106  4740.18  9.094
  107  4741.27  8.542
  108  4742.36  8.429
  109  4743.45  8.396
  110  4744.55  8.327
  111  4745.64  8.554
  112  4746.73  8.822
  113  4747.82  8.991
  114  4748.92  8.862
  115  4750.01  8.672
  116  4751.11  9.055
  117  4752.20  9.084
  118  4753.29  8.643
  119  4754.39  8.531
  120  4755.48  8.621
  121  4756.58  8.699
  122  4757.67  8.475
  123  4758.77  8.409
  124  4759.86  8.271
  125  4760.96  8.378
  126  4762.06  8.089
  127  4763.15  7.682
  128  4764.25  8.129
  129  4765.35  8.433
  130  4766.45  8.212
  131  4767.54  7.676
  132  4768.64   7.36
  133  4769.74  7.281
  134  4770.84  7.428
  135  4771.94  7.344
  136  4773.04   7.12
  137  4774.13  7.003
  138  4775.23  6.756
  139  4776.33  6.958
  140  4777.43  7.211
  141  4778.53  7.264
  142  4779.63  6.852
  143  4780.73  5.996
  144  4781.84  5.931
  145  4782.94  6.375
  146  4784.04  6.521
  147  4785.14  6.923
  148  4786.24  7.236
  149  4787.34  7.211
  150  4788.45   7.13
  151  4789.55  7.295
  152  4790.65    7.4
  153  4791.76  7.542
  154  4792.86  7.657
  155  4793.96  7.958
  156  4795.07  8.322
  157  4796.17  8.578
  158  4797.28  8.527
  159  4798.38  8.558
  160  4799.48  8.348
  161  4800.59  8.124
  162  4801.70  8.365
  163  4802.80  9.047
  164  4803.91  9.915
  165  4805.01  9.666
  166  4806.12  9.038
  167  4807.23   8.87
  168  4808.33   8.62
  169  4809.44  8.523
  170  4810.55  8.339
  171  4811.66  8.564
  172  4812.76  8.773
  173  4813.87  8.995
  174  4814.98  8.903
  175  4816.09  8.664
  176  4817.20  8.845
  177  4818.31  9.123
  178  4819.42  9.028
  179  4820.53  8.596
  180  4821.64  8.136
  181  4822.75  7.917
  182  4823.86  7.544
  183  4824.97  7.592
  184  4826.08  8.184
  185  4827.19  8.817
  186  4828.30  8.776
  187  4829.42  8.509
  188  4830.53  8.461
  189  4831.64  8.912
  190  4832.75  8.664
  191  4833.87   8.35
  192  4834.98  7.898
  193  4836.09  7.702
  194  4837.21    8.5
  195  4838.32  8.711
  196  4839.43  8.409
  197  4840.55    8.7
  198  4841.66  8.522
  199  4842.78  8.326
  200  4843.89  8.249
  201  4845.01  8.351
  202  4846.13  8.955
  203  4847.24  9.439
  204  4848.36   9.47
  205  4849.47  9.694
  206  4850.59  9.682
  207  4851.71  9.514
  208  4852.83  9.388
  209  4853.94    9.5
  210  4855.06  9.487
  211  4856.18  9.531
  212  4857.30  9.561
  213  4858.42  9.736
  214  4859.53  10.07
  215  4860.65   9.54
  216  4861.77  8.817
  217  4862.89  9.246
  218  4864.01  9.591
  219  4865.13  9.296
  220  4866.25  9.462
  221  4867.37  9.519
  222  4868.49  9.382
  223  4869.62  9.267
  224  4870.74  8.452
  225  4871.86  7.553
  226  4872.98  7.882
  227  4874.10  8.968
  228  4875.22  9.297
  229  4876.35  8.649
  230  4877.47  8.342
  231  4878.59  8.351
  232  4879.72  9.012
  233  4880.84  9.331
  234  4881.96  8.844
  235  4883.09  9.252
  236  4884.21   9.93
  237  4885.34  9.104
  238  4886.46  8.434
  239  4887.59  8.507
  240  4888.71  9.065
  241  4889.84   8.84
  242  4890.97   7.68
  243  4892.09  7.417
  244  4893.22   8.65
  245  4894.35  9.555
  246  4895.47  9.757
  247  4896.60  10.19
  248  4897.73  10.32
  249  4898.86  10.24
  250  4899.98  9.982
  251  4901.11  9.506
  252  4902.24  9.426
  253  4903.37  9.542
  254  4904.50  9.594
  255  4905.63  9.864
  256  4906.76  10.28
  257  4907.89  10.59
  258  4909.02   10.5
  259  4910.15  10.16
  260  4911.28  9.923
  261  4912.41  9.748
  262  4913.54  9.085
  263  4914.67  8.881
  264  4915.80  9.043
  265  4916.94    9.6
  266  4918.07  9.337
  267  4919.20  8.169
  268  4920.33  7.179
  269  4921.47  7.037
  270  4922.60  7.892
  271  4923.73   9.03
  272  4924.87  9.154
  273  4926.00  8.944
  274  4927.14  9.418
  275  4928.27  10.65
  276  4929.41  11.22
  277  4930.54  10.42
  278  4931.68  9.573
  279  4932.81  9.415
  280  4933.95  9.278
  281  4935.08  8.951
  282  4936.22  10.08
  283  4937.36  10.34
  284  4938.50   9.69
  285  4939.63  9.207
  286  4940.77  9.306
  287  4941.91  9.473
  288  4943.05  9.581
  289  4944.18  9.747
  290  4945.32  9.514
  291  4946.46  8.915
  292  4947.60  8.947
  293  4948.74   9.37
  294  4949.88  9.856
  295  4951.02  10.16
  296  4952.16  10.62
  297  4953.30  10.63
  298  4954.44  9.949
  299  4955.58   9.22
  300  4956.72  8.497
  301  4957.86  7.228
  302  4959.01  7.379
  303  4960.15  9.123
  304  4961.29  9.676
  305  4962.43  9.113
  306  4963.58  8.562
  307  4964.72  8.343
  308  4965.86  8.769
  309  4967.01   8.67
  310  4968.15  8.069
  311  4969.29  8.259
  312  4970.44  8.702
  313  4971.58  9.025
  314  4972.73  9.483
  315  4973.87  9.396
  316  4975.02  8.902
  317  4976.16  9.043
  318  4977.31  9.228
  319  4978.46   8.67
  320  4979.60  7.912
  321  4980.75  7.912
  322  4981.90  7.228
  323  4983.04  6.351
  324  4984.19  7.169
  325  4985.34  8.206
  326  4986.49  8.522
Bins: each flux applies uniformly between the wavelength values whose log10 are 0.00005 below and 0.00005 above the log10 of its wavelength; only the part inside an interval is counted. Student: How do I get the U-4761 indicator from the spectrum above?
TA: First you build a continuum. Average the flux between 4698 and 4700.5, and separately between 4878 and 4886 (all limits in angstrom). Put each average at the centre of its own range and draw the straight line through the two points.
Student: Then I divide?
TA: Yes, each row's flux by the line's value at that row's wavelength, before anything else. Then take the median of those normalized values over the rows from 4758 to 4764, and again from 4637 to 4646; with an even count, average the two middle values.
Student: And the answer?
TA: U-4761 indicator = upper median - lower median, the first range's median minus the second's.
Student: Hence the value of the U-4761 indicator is -0.14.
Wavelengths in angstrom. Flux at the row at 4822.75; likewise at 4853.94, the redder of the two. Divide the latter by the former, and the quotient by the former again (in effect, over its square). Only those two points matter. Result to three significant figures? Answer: 0.152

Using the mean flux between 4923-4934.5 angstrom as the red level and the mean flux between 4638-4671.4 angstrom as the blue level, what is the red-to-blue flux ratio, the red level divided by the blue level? 1.06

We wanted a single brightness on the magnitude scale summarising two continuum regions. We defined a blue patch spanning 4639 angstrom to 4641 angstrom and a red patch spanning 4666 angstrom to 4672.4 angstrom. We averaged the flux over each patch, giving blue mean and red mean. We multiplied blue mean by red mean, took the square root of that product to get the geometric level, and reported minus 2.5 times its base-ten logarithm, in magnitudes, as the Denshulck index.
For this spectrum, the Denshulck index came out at -2.40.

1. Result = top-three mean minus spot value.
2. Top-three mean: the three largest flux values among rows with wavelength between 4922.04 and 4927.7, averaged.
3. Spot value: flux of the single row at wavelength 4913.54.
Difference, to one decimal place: 0.1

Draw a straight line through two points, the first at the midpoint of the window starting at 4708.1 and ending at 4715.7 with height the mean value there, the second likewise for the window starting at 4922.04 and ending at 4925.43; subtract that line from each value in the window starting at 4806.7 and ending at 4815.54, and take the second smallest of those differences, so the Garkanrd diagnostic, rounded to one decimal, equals -0.6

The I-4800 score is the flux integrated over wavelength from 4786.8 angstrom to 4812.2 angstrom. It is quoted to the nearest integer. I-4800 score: 212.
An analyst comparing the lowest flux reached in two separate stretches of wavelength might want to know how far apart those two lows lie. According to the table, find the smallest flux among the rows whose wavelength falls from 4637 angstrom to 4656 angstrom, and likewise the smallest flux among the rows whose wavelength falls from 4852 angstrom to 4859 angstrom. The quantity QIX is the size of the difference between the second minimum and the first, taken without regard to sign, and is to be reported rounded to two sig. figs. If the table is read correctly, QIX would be 1.8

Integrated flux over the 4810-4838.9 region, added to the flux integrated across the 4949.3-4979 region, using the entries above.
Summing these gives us 513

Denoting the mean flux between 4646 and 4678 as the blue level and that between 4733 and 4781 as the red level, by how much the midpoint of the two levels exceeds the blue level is -0.44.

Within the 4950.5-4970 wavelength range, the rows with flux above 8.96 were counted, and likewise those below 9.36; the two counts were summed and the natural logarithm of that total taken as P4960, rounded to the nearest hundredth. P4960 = 3.00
